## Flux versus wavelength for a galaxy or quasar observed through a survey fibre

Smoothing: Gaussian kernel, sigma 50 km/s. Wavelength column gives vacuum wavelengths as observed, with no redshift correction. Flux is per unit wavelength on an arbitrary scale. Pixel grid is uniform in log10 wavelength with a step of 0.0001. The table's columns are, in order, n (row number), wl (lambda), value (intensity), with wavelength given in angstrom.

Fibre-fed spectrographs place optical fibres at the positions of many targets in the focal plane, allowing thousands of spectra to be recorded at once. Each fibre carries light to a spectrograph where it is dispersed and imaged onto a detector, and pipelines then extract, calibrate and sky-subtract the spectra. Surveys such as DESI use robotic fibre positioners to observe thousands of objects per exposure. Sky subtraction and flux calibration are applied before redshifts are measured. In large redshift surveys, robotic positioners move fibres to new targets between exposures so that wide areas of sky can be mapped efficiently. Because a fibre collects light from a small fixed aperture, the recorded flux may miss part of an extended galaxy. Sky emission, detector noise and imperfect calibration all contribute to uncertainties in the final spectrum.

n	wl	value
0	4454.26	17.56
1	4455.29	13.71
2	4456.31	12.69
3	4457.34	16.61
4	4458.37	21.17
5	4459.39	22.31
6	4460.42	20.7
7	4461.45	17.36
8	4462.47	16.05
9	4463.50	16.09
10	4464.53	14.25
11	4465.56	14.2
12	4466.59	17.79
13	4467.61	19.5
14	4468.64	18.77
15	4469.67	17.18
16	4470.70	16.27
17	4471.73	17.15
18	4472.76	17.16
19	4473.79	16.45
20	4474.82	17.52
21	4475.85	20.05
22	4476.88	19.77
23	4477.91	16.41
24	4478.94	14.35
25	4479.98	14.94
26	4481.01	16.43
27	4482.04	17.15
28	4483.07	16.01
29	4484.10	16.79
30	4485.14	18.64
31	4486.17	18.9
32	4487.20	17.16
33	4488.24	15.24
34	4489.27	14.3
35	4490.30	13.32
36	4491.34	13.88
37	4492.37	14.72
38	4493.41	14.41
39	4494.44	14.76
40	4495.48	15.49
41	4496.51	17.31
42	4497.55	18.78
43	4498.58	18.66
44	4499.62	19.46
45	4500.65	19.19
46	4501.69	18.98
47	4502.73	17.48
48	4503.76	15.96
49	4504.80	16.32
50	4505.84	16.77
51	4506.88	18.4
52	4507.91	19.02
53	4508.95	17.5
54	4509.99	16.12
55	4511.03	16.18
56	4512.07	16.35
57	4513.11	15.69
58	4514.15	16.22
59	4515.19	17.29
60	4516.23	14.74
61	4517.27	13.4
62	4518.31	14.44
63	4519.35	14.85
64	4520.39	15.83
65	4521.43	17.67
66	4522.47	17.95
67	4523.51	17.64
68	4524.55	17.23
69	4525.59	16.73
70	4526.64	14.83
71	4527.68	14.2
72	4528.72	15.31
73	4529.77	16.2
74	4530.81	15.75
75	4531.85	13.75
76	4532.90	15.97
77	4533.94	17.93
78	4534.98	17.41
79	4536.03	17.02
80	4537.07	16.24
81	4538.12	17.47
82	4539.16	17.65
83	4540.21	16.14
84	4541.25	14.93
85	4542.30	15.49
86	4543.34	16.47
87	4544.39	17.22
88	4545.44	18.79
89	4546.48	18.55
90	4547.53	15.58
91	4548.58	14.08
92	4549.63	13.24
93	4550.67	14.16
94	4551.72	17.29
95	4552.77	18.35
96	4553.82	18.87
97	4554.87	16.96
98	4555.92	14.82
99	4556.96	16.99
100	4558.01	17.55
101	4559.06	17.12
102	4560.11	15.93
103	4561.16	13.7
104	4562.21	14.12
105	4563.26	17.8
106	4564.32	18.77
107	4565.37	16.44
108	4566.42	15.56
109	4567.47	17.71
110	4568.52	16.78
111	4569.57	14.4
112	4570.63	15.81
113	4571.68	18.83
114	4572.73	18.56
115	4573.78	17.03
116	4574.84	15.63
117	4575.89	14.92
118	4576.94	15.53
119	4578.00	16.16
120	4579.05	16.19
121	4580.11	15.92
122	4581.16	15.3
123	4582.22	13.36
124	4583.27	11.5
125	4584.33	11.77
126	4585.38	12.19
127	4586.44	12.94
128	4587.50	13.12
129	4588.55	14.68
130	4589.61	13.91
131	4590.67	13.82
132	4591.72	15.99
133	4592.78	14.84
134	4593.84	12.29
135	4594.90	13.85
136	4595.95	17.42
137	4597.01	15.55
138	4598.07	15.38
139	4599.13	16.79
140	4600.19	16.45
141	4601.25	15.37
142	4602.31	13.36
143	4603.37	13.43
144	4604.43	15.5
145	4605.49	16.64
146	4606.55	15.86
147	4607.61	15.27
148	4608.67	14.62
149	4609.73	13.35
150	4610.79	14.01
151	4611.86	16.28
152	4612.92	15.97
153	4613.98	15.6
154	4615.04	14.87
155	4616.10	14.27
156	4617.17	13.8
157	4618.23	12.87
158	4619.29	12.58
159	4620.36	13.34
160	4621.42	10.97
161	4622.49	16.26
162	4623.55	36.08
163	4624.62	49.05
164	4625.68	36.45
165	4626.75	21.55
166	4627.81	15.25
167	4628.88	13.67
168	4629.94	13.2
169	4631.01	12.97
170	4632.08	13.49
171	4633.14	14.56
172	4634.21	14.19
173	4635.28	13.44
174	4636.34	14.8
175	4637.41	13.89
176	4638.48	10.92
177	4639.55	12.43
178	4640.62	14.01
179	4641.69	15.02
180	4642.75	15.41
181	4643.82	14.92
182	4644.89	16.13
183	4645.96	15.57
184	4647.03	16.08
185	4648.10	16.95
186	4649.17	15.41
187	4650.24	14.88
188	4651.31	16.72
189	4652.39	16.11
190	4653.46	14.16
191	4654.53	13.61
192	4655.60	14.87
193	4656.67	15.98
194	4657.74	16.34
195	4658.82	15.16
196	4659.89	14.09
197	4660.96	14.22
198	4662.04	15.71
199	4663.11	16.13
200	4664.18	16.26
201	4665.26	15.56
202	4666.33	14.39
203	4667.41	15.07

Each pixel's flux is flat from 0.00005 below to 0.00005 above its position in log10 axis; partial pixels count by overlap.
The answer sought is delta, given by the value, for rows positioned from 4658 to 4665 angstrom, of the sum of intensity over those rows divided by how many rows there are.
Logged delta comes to 15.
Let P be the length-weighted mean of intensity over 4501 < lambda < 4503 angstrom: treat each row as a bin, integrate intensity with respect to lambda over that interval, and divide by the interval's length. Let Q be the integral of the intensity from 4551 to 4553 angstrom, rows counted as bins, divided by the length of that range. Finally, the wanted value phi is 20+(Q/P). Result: 20.9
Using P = 18.3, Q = 17.4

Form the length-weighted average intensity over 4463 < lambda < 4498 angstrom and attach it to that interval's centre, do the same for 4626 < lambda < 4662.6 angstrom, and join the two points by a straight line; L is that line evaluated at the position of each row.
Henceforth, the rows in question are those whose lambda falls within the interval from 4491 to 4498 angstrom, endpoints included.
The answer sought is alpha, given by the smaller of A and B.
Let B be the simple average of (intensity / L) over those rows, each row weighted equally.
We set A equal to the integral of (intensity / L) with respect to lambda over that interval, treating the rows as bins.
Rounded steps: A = 6.7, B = 0.95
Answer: 0.95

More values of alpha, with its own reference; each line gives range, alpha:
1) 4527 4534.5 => 0.97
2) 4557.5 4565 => 1.04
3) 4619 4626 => 1.64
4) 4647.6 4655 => 1.03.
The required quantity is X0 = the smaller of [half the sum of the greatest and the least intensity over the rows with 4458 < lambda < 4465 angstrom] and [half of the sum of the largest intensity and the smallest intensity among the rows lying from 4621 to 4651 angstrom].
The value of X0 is 18.3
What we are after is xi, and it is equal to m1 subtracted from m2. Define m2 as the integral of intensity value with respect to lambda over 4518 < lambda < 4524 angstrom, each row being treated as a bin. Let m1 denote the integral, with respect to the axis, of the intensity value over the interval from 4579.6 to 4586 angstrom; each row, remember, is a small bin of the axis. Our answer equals 14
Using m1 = 85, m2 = 99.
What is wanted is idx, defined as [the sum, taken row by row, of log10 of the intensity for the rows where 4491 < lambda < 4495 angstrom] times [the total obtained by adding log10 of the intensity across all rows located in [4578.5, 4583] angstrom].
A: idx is 21.9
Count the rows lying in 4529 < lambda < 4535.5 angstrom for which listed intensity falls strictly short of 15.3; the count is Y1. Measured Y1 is 1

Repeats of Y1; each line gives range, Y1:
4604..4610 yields 3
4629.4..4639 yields 9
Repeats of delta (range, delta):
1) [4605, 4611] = 15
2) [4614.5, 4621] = 14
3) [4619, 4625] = 23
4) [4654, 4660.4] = 15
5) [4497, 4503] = 19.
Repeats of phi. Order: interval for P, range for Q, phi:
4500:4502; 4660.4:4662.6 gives 20.8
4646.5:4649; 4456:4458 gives 20.9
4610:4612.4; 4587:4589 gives 20.9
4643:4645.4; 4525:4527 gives 21.0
